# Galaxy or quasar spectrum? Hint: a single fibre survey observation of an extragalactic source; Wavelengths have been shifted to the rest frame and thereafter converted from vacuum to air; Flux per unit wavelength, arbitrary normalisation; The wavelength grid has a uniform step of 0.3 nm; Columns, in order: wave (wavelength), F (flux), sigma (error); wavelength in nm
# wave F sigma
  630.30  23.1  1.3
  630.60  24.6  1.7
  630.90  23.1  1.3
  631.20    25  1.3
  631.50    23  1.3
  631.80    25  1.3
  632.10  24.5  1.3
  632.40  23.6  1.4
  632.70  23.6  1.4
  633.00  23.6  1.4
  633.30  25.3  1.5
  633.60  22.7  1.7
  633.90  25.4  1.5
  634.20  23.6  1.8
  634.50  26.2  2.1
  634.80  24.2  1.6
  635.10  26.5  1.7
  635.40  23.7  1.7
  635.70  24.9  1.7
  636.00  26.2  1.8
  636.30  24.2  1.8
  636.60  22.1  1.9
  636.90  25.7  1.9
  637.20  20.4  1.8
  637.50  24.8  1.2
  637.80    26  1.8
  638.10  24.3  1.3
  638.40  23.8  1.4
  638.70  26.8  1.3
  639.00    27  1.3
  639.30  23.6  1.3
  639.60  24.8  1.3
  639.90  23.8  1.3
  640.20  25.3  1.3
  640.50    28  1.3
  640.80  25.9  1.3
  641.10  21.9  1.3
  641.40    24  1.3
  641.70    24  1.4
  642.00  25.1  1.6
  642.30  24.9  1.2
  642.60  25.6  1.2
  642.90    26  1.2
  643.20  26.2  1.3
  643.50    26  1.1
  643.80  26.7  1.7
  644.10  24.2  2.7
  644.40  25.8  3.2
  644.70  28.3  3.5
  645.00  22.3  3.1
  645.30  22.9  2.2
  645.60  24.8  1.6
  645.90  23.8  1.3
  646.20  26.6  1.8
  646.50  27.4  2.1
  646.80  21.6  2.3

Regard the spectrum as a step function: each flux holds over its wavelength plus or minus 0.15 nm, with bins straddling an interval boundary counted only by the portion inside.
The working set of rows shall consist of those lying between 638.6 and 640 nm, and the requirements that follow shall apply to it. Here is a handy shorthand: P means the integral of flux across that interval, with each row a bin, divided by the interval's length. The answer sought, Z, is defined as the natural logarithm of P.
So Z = 3.23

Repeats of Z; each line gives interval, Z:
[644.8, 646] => 3.16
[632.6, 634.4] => 3.18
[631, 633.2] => 3.18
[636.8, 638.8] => 3.20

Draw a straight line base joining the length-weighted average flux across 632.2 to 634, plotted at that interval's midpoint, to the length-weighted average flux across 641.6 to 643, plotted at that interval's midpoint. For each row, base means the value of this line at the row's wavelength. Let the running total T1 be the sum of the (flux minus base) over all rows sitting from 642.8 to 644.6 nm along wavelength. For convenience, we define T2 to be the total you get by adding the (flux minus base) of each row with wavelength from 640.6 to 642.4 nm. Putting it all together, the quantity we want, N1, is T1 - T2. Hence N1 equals 7.6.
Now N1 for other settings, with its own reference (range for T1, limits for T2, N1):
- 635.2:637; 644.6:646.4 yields 4.9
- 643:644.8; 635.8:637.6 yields 8.5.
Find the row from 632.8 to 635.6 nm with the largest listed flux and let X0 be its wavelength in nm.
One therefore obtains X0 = 635.10 nm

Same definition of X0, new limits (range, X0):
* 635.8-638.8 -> 638.70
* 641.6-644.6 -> 643.80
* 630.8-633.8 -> 633.30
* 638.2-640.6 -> 640.50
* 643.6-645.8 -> 644.70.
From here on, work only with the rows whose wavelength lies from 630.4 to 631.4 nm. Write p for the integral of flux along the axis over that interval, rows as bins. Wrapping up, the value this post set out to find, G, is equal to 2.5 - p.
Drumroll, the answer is -22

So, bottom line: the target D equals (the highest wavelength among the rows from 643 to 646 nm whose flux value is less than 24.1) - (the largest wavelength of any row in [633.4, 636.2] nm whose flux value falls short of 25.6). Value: 10.20 nm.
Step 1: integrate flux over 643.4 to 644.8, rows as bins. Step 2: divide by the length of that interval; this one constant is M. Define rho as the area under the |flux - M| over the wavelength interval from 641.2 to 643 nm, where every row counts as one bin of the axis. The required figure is 2.4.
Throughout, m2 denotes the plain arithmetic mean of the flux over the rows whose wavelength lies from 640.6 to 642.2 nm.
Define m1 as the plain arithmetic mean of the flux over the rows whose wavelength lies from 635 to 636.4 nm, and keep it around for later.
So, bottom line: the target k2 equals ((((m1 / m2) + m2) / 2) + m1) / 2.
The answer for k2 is 18.9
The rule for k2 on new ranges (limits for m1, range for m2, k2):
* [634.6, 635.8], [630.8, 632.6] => 18.7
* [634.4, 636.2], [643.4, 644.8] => 19.4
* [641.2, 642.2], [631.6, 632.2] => 18.6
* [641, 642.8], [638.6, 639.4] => 18.8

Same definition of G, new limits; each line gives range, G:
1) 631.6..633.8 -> -50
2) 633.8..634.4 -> -12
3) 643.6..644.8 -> -29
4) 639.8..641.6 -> -42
